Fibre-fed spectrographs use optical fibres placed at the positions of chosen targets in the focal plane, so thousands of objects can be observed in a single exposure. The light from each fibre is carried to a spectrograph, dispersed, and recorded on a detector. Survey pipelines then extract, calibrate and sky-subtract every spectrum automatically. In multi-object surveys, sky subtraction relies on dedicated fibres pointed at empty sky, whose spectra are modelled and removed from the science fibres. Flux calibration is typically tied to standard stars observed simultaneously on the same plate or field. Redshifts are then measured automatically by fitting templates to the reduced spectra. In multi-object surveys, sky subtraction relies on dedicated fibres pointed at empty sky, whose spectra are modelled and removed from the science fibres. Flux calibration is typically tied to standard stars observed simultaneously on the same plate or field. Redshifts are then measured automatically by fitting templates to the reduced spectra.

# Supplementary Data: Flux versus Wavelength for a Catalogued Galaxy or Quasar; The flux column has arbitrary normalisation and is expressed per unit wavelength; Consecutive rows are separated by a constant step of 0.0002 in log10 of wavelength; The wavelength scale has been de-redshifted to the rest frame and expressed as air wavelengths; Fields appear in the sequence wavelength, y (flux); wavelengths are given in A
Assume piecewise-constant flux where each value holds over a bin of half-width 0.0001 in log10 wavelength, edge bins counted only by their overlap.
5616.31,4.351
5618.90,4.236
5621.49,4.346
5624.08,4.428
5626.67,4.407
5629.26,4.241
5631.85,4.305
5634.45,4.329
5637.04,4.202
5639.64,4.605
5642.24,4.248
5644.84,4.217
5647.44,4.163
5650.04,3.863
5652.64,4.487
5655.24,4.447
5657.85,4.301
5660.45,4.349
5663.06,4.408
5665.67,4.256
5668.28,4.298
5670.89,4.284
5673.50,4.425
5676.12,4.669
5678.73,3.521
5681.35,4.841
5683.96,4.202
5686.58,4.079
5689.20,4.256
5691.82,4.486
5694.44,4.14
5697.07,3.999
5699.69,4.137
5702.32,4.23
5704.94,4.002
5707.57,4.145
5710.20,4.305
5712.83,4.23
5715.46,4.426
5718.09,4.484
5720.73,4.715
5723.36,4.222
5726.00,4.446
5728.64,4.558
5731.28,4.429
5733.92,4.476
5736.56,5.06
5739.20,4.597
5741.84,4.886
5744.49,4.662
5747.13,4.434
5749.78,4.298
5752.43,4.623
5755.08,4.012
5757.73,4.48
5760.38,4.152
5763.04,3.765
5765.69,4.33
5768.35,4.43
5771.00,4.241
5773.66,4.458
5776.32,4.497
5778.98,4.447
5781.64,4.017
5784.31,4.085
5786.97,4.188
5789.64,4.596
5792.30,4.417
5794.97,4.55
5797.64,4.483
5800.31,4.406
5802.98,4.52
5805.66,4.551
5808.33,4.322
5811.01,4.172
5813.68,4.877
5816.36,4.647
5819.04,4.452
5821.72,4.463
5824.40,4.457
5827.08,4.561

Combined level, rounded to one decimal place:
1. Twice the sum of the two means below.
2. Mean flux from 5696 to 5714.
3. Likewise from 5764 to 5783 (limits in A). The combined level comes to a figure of 17.0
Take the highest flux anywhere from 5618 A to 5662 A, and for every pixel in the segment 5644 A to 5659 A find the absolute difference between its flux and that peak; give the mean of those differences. 0.36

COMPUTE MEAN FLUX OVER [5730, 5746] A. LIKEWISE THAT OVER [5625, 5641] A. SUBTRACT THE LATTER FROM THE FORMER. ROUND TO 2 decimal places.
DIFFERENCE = 0.34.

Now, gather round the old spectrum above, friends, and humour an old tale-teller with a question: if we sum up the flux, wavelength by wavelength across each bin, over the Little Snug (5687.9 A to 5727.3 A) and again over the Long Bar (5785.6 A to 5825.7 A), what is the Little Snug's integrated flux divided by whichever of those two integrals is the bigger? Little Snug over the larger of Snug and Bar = 0.94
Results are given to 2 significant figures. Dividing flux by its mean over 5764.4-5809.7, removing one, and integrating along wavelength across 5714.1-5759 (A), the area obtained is 1.4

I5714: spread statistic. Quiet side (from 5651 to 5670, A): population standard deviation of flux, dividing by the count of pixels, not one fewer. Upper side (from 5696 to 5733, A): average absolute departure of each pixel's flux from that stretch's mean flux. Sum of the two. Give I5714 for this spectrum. 0.25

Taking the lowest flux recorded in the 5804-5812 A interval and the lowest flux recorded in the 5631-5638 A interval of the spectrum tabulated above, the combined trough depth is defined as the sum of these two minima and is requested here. 8.4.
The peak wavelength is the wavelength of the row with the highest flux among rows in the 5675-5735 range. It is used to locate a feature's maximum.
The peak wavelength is 5681.35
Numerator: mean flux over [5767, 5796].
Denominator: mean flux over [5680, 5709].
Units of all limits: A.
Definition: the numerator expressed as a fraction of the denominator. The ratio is 1.03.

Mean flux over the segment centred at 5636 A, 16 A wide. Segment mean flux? 4.32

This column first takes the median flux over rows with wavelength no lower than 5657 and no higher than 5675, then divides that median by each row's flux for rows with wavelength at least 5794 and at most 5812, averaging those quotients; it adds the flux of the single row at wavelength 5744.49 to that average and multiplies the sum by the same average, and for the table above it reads 5.5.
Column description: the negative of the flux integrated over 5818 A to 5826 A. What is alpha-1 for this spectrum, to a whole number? -36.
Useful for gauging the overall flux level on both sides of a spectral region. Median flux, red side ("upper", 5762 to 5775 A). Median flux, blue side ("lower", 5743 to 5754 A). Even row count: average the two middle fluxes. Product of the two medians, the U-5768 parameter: 19.6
